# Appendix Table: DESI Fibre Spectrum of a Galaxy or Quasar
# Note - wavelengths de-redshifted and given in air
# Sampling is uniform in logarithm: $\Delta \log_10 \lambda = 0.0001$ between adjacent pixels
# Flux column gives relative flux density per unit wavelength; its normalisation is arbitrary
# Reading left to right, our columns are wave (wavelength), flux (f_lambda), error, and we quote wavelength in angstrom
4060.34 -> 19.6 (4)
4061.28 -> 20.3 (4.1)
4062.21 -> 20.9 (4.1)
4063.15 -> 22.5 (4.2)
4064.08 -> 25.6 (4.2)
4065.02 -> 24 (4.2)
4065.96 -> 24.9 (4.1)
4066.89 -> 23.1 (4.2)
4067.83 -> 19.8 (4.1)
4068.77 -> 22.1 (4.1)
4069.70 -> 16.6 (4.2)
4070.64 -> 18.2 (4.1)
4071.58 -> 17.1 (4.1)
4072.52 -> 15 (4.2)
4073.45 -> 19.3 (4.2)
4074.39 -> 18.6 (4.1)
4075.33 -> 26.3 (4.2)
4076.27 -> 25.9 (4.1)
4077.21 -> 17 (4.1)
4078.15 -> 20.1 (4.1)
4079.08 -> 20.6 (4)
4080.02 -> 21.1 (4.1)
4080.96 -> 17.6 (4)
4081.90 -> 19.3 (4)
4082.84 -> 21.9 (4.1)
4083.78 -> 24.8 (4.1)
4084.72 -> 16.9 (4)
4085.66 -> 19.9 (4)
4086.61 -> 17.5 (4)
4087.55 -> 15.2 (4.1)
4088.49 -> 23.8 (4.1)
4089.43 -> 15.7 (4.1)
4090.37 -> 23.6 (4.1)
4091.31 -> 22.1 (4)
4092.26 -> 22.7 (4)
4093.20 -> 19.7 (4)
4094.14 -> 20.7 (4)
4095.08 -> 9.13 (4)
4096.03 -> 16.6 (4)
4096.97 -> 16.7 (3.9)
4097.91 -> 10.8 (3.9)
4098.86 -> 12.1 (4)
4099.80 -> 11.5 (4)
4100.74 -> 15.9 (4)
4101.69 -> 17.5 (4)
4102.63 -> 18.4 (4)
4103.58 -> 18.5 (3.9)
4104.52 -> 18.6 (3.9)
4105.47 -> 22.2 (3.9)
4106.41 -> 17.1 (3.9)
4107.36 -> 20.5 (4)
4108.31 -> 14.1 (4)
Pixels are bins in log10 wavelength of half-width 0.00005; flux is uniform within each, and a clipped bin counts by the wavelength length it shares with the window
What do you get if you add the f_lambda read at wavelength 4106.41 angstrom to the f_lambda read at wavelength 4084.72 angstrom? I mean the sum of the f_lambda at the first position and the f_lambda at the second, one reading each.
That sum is 34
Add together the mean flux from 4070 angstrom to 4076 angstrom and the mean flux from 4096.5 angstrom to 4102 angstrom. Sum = 33.2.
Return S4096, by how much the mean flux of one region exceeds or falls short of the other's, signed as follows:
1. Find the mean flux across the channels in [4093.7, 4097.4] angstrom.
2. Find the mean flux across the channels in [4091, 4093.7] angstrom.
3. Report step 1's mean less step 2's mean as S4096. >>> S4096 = -5.7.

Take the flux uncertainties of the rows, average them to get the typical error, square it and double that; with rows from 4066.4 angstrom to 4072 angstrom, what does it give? 34.2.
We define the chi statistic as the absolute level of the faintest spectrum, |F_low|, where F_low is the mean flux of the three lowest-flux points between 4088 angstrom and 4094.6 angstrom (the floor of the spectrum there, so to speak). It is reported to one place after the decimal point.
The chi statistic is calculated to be 18.7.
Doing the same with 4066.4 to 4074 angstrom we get 16.2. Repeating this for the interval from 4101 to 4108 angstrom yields 17.7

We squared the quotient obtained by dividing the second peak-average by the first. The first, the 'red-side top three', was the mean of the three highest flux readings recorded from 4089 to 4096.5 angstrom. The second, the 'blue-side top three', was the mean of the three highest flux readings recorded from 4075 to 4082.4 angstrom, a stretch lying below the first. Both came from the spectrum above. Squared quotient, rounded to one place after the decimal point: 1.1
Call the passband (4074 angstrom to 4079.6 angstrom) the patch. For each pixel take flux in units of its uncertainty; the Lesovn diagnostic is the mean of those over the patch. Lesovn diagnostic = 5.2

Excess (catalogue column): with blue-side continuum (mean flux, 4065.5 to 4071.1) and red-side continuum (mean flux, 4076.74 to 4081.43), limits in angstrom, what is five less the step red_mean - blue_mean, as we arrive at 6.5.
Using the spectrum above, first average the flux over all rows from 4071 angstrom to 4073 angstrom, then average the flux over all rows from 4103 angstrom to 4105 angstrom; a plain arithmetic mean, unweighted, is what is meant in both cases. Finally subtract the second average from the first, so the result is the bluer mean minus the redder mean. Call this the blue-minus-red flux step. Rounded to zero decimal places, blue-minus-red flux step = -2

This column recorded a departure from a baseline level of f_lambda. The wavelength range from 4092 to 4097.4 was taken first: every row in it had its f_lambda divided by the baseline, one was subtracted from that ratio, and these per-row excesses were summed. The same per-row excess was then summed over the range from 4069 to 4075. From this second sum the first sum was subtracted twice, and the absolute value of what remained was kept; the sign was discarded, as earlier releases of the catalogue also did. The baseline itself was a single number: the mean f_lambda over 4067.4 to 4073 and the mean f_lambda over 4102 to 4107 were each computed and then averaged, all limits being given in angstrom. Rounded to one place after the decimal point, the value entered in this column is 0.3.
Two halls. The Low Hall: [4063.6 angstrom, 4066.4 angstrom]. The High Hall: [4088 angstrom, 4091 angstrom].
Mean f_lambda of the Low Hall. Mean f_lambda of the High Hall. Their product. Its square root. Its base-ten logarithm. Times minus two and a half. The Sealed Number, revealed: -3.40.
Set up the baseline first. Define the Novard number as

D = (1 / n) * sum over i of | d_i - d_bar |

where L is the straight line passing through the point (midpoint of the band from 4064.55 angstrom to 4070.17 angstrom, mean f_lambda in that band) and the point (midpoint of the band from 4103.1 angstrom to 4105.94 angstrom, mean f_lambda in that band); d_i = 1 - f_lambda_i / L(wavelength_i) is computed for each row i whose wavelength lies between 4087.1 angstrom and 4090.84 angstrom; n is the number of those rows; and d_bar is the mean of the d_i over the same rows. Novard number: 0.20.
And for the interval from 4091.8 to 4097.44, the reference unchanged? 0.17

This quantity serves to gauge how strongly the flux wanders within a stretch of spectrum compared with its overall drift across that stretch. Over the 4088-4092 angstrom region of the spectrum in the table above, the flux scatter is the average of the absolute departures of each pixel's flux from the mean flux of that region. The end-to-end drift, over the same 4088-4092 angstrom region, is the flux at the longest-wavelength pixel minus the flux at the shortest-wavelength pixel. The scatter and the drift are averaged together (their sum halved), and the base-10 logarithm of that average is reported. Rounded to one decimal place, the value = -0.3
